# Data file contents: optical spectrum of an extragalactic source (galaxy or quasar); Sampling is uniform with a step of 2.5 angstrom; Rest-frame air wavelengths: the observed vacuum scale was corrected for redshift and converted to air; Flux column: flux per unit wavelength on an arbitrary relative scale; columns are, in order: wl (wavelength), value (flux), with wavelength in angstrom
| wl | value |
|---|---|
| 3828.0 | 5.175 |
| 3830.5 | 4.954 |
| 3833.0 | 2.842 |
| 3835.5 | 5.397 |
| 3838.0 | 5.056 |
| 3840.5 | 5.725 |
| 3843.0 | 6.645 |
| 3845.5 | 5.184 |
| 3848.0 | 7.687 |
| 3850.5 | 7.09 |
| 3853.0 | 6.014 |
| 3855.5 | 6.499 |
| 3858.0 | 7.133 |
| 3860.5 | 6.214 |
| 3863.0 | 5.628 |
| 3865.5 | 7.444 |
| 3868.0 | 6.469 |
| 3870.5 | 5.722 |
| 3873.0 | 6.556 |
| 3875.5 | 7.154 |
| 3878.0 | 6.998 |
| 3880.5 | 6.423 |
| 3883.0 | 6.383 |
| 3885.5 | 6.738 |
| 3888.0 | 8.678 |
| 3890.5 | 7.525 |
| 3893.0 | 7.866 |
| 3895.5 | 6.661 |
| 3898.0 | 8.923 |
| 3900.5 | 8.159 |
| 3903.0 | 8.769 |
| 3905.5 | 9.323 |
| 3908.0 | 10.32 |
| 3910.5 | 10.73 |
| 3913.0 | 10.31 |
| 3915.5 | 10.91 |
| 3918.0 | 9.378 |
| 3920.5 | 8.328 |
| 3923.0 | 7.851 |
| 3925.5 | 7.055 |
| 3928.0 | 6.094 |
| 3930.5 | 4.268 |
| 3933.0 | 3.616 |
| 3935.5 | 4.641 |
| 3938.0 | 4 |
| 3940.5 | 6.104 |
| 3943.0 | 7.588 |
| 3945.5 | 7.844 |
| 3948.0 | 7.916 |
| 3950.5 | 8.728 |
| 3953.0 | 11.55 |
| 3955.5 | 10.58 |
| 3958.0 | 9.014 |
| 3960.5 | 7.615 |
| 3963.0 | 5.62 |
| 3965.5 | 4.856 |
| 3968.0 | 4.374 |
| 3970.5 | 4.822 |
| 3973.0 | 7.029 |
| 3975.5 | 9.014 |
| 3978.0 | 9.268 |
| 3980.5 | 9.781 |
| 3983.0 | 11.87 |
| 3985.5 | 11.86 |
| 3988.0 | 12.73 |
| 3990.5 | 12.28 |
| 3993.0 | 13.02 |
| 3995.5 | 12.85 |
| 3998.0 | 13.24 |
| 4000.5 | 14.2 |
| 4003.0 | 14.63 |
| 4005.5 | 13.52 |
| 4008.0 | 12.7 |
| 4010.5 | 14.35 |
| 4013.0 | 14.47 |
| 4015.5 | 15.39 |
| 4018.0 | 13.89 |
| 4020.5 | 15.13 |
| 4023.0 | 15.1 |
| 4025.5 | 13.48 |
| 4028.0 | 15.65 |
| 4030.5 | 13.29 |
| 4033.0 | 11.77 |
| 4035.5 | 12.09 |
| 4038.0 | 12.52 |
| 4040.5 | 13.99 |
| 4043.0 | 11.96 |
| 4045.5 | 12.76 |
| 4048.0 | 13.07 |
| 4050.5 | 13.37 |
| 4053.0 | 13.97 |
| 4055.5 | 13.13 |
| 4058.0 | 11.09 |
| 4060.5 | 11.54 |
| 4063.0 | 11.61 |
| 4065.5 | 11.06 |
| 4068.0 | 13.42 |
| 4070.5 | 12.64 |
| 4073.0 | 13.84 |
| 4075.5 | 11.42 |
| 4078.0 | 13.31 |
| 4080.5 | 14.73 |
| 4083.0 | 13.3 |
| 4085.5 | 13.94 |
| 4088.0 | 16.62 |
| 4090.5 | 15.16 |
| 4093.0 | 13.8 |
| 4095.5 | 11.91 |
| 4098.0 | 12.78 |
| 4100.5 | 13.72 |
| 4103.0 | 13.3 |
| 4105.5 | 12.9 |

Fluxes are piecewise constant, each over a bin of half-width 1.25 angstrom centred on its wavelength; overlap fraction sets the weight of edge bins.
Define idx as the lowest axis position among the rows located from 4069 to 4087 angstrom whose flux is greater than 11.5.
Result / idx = 4070.5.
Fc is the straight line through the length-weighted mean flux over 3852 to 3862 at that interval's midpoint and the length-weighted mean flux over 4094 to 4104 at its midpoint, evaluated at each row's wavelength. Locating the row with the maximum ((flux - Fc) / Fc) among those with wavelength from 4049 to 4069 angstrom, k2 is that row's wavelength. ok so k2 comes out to 4053.0 angstrom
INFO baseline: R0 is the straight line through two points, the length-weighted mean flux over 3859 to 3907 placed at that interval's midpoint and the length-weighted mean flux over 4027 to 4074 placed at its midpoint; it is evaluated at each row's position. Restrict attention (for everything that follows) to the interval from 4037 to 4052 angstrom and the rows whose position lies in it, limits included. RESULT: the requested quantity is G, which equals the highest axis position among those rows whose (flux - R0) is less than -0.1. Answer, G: 4043.0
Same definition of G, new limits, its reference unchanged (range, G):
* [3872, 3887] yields 3885.5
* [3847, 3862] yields 3860.5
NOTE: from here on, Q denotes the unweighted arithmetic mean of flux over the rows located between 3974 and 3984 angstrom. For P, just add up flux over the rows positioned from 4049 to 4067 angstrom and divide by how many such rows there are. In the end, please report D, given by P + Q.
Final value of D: 22.2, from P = 12.3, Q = 10.0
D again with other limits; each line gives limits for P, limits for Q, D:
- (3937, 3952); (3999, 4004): 21.4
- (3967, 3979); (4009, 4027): 21.4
